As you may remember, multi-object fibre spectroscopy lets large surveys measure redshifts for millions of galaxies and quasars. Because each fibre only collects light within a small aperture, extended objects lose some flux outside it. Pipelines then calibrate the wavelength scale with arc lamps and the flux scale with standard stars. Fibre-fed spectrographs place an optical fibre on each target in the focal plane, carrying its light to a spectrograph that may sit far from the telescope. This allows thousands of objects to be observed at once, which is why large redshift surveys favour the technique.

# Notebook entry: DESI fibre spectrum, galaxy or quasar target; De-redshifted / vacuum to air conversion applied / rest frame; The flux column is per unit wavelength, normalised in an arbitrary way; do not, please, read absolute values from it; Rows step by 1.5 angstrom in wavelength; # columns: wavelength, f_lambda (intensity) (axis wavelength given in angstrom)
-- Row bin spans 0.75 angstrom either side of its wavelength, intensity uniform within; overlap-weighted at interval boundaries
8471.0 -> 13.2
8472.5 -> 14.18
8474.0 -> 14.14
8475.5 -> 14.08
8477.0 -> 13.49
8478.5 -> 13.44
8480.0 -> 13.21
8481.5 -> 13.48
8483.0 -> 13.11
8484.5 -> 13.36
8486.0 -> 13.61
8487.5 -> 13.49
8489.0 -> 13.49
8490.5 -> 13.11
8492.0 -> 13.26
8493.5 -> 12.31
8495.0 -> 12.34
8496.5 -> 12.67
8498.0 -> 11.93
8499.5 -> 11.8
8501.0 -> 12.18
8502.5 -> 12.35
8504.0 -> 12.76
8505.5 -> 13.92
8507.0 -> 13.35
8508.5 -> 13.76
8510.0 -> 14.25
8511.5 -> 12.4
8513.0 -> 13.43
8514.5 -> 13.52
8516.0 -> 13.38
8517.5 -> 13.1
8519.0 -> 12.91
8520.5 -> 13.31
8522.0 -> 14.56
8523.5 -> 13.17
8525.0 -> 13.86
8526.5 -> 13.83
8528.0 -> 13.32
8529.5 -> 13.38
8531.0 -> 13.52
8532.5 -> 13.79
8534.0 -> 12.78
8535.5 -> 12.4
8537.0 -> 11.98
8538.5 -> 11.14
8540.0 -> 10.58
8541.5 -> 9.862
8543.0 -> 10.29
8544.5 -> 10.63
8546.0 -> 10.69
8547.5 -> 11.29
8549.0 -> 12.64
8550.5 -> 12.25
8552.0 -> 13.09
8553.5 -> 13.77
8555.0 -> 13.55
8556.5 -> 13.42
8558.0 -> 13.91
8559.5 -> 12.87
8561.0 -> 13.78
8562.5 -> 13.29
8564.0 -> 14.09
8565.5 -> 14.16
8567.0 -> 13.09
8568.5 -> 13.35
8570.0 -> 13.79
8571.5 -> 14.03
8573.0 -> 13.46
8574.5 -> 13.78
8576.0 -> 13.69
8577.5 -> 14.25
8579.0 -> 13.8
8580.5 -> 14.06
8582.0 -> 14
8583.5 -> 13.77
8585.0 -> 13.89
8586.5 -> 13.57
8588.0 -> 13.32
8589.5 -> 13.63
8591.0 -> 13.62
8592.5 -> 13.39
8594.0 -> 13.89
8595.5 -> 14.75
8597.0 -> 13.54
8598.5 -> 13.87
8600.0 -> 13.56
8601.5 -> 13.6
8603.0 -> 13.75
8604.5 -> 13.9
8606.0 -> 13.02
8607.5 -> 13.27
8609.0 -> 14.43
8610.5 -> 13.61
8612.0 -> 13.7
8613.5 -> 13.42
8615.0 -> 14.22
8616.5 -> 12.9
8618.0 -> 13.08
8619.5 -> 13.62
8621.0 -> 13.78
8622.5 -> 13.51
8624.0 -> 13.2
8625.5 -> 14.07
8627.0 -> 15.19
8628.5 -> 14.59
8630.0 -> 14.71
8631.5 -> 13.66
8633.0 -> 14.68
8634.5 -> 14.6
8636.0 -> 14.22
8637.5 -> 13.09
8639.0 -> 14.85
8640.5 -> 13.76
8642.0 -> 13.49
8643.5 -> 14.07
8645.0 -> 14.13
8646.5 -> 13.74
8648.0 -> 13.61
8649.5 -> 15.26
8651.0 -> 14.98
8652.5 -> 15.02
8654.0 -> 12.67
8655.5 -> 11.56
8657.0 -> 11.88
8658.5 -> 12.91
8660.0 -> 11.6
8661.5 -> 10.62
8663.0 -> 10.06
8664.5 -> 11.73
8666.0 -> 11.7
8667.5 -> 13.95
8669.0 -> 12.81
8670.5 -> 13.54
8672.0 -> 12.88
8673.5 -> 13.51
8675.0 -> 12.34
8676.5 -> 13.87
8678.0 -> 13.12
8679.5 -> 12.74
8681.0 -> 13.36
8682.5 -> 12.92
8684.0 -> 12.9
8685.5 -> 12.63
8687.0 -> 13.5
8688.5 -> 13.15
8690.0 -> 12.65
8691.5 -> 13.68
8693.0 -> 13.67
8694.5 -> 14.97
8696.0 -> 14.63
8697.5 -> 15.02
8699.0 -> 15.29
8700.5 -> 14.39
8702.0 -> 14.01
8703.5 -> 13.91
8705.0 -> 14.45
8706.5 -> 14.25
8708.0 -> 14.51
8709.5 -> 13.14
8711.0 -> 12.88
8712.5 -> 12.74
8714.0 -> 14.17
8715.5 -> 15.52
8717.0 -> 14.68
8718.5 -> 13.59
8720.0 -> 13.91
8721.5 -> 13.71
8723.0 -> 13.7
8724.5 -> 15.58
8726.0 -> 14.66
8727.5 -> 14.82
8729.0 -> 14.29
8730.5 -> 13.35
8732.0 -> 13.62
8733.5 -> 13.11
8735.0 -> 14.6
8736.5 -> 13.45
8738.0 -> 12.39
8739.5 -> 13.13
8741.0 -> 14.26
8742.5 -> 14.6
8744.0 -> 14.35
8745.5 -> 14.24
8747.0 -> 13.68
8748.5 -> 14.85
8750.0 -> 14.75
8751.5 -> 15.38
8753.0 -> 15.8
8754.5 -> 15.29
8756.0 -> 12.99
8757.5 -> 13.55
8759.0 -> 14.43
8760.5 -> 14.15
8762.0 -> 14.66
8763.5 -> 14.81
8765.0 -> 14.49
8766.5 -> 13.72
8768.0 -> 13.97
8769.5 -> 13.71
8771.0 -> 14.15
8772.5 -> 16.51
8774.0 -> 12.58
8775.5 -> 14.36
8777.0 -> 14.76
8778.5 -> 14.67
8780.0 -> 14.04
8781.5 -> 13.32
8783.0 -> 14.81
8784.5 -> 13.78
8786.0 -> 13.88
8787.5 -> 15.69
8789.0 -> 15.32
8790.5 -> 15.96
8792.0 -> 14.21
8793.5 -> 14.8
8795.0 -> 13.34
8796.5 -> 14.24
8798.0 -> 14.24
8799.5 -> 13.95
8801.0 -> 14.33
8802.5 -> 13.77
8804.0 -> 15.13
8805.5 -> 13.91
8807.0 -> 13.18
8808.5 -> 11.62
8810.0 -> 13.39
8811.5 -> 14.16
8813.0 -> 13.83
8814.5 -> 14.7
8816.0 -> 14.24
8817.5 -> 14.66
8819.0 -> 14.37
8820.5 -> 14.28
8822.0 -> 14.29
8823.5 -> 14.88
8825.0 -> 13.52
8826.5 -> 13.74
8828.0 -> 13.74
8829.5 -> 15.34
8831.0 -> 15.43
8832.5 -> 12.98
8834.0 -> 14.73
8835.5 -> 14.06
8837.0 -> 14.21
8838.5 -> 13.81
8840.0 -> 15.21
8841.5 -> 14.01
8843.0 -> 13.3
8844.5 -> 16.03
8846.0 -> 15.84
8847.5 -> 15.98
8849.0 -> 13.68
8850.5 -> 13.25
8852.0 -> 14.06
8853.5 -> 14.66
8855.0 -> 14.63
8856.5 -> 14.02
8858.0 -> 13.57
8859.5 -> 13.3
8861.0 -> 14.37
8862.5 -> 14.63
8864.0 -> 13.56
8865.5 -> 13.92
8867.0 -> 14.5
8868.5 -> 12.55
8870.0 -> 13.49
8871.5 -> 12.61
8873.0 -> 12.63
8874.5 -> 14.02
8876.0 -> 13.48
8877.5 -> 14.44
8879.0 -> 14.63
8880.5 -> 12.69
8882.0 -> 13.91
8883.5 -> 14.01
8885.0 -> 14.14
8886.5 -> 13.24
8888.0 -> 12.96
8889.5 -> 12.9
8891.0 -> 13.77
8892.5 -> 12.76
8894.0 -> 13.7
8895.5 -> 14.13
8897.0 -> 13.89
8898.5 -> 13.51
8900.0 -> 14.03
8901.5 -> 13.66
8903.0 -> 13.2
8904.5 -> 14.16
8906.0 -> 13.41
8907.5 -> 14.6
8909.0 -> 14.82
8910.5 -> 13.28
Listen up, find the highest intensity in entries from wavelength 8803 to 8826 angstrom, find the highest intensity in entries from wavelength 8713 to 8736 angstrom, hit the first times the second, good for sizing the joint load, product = 236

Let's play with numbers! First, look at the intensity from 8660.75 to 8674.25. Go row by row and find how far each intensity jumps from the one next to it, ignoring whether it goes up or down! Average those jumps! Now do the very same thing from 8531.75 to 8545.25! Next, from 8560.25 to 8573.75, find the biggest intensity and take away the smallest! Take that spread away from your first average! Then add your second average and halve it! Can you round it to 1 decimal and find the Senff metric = 0.2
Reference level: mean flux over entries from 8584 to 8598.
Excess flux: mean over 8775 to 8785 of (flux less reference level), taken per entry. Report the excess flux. 0.5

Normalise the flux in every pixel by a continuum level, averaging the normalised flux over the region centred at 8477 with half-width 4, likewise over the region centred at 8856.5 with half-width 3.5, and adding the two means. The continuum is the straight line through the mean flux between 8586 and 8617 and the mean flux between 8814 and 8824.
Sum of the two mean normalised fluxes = 2.00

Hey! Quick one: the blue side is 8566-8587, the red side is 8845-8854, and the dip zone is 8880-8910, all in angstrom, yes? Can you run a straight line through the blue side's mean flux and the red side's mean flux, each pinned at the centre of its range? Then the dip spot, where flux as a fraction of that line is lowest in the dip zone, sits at 8880.5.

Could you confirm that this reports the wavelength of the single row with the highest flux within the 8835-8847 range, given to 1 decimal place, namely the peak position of 8844.5 angstrom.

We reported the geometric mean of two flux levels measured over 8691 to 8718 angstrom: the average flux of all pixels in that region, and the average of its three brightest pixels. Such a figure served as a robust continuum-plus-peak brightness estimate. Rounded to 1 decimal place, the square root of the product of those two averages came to 14.7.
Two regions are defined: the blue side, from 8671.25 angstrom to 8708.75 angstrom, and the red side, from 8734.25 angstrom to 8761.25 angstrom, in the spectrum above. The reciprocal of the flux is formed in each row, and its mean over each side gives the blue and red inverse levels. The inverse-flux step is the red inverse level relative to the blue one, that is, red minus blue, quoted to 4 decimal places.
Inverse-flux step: -0.0027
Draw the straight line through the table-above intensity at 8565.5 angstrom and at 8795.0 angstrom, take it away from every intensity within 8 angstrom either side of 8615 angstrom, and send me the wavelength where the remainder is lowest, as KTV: 8616.5 angstrom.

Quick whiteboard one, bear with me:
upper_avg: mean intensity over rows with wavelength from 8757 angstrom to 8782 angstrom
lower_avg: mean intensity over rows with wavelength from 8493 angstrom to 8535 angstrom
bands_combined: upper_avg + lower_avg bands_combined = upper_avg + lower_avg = 27.4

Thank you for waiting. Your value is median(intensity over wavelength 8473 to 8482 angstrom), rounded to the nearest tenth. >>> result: 13.5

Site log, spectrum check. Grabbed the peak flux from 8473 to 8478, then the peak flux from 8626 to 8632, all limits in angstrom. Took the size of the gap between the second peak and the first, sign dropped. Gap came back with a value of 1.05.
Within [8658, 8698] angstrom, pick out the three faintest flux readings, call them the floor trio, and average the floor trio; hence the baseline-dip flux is 10.8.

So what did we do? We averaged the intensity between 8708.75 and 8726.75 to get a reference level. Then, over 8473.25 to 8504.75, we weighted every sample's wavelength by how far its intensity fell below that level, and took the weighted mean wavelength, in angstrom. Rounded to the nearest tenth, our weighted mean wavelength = 8494.1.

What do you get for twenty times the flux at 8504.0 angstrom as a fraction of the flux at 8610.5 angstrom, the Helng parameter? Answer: 18.8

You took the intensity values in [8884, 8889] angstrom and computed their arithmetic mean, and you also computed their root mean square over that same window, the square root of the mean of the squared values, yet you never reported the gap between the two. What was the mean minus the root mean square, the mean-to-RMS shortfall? -0.009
